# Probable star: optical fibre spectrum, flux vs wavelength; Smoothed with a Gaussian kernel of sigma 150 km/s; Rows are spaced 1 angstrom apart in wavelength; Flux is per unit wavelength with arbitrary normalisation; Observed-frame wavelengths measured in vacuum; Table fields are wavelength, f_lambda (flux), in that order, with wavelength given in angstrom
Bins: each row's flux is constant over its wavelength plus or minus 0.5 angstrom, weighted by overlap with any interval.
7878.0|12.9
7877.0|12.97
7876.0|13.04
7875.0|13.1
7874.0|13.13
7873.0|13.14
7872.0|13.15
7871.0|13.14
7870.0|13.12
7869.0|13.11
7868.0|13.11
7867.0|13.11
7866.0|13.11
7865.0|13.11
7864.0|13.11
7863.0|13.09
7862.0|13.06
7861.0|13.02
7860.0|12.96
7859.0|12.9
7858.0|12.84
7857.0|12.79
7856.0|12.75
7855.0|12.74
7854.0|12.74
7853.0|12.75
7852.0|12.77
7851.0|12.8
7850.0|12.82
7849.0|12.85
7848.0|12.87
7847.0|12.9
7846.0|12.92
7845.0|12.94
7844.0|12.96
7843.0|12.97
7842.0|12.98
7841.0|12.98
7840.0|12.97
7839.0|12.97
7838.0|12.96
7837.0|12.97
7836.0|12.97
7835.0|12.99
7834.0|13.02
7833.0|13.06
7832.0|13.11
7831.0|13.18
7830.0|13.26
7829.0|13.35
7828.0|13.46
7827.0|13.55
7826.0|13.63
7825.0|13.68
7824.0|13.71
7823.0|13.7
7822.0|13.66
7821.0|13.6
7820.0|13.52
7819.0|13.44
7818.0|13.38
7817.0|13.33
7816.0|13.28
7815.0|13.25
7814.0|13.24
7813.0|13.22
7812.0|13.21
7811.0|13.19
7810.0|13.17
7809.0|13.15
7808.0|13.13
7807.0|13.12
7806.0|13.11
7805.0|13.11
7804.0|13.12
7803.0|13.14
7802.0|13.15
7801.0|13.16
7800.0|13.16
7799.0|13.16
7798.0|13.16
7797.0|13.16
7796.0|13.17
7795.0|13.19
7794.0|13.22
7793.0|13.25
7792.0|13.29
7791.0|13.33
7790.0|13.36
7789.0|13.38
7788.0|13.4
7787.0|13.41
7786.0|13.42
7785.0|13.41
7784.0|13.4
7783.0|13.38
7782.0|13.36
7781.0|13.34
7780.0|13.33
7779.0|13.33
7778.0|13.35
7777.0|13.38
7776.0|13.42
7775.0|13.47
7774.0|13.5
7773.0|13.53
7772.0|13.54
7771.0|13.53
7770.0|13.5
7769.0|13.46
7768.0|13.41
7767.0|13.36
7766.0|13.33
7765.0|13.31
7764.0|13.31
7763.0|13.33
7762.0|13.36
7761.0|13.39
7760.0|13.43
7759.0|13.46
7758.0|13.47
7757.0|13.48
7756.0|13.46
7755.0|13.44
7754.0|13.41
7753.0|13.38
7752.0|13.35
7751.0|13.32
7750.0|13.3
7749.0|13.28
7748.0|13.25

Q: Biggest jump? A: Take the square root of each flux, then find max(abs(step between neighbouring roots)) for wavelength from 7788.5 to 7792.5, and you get 0.0055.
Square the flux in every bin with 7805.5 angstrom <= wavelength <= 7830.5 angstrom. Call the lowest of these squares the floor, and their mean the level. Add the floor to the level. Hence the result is 351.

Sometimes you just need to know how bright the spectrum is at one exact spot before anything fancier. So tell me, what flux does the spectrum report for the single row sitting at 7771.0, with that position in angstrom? 13.53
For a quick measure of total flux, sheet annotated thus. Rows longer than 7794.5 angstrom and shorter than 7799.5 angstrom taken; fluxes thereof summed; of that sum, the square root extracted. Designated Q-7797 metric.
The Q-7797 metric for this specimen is 8.11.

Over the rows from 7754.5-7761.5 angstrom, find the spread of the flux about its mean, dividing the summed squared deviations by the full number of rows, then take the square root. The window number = 0.03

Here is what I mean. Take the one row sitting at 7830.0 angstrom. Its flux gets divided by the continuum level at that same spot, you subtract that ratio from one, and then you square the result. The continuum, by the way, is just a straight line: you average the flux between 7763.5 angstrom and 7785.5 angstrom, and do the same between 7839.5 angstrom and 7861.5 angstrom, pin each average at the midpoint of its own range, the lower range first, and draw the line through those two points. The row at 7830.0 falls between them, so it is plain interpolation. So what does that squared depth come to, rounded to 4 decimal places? 0.0003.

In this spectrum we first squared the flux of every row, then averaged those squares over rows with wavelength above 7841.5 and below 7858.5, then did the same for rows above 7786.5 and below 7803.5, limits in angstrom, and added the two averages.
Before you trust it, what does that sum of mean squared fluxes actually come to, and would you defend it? 340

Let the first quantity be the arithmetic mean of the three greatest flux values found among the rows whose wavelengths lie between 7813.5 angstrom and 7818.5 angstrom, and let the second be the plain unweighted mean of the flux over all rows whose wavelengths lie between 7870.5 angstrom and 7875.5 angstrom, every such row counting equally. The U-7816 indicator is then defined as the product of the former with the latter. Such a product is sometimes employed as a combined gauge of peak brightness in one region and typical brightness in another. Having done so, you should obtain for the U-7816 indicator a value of 175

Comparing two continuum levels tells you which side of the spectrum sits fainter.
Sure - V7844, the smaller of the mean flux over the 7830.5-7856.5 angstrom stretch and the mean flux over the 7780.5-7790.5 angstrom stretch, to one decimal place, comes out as 12.9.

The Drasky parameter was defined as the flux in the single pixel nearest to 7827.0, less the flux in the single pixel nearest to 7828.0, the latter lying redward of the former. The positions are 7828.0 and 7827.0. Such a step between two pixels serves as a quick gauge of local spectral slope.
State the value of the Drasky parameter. 0.09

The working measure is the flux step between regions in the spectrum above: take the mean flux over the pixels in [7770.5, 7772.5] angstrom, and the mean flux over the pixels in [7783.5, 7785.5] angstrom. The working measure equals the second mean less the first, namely -0.13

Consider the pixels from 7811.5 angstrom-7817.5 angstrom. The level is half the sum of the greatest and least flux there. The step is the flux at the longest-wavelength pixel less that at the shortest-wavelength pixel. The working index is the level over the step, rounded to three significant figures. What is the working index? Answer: 111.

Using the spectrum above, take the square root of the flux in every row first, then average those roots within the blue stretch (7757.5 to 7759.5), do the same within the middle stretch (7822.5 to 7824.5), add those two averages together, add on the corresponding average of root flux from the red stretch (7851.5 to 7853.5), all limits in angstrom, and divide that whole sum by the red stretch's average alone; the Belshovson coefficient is 3.06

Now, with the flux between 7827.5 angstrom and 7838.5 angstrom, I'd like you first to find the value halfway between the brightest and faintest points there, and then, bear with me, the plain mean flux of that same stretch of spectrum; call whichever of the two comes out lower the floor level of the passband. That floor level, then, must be 13.12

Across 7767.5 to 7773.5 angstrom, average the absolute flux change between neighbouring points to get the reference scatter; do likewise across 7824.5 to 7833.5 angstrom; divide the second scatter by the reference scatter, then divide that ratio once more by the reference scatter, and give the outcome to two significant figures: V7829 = 99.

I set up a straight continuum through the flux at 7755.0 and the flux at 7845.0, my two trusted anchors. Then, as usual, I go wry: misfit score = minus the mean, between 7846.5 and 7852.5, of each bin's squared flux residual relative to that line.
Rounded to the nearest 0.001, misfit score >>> -0.008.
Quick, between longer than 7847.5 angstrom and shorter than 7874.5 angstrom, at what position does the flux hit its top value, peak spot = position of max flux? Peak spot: 7872.0 angstrom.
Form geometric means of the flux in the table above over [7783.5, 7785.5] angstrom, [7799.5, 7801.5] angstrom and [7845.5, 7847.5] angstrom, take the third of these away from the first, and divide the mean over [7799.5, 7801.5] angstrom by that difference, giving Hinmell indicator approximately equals 27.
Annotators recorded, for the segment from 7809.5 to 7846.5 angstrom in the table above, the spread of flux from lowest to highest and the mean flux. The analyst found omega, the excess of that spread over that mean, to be -12.4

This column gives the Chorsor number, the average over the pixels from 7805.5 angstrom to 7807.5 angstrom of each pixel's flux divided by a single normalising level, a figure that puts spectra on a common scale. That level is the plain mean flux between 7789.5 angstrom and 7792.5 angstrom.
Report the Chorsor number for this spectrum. 0.98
